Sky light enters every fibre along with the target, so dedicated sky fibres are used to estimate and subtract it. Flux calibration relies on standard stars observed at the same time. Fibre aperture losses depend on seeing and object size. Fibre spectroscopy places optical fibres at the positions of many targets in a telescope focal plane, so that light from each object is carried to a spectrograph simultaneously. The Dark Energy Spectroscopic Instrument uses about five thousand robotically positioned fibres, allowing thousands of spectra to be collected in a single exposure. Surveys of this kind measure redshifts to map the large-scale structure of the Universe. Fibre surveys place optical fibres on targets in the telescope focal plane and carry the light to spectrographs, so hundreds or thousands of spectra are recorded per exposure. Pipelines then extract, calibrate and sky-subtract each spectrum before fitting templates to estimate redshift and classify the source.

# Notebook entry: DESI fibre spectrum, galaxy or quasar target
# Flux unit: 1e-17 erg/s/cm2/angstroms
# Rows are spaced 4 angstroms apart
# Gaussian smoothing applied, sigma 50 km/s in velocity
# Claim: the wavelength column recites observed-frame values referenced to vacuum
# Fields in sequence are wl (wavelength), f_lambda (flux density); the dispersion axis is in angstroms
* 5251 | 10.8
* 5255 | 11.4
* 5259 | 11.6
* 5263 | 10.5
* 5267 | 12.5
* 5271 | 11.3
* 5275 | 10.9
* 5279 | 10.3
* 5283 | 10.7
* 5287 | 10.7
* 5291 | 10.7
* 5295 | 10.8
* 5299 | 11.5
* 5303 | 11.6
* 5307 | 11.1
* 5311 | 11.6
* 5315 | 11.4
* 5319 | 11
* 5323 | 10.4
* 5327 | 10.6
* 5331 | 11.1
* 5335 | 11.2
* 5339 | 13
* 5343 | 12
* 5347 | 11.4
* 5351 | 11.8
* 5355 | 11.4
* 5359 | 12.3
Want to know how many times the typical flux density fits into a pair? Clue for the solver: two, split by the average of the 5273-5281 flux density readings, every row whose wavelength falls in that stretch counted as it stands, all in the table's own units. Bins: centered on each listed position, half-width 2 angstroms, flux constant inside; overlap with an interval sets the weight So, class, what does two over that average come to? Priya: 0.189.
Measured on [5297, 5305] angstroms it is 0.173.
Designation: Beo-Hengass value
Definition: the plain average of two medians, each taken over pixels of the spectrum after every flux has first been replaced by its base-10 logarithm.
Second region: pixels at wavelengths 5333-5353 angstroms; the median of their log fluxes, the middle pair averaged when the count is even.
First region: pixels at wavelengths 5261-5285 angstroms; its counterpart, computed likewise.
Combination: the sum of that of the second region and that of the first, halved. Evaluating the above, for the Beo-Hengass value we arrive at 1.05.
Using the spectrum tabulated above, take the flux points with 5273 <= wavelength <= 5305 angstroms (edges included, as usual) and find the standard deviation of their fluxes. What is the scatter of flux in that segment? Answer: 0.4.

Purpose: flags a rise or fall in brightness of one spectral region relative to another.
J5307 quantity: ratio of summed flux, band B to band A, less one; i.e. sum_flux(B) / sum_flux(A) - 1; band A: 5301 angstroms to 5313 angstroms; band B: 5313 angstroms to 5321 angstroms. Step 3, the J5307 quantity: -0.3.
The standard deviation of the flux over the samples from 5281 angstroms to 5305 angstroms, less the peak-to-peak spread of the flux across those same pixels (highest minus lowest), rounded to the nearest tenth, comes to -0.5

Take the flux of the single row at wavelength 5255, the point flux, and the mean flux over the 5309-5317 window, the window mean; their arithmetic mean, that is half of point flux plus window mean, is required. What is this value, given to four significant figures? 11.45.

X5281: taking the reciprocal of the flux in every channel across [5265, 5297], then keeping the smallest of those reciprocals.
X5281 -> 0.080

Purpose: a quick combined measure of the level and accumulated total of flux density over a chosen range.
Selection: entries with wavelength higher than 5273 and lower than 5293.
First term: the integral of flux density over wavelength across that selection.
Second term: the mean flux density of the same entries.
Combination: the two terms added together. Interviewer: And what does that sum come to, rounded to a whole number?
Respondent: 224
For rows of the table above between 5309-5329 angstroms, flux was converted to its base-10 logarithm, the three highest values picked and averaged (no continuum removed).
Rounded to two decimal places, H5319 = 1.05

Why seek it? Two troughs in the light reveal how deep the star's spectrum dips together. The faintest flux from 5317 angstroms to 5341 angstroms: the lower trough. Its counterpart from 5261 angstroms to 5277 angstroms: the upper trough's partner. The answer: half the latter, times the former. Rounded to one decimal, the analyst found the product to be 54.6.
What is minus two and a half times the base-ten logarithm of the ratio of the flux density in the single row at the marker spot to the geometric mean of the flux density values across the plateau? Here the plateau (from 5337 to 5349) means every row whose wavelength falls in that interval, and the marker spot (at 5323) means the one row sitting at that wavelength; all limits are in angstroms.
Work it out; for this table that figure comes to 0.166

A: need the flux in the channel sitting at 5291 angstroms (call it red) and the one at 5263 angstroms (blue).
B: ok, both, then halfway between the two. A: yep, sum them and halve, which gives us 10.6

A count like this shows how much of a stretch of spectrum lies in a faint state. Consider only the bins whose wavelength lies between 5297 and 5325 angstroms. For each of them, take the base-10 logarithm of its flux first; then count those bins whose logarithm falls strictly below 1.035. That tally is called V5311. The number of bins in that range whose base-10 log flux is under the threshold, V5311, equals 1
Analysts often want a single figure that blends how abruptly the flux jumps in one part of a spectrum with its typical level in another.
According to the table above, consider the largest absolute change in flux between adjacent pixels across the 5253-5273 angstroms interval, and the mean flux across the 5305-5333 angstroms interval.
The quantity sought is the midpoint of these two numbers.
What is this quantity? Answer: 6.51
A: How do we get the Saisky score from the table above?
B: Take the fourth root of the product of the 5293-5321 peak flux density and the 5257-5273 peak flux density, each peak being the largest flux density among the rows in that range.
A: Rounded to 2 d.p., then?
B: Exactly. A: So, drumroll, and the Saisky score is 3.47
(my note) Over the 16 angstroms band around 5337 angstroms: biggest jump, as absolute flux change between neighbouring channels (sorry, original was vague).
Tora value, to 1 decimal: 1.8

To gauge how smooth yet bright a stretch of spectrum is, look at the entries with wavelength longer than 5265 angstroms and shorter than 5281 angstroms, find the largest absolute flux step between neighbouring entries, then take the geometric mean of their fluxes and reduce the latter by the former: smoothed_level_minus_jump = 10.0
